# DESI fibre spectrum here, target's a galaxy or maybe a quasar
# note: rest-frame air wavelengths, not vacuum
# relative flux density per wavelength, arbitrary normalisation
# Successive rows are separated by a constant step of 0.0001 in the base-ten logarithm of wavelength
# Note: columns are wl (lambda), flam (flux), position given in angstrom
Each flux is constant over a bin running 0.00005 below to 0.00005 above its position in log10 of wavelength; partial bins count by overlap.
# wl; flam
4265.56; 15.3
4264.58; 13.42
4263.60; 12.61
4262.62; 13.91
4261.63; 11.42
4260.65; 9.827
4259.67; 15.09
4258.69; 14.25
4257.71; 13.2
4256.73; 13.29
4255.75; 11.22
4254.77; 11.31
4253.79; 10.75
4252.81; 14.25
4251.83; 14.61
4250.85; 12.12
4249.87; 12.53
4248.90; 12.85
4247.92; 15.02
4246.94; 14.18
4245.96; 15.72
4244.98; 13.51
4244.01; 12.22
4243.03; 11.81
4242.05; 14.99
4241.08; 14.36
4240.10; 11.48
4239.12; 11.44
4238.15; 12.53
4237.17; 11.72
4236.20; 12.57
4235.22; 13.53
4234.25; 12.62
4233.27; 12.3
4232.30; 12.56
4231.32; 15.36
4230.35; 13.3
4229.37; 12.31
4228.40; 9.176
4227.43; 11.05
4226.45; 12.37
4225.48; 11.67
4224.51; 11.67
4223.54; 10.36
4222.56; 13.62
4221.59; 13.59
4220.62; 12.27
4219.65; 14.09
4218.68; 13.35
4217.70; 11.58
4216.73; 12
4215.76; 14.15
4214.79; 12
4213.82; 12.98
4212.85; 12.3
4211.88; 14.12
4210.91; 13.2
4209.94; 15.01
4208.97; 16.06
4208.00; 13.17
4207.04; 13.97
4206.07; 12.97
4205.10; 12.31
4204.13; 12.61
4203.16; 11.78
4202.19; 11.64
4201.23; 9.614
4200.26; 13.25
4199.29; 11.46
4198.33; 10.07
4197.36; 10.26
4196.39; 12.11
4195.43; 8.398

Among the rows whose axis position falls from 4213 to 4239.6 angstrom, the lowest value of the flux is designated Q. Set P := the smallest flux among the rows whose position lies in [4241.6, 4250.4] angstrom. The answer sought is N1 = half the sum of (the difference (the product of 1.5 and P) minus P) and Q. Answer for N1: 7.5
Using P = 11.81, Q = 9.176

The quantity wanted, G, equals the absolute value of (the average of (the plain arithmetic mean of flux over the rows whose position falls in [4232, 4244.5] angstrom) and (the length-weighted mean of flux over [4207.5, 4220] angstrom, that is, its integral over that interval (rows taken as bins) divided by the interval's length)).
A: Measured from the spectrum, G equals 13.0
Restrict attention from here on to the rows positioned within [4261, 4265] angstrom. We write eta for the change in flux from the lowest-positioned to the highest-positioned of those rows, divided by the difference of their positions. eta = 0.68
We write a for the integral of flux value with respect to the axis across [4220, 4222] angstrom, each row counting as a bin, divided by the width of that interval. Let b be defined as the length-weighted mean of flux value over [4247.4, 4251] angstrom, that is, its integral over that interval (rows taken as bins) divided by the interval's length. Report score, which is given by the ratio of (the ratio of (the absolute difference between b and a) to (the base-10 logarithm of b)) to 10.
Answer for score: 0.021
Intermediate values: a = 13.0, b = 13.2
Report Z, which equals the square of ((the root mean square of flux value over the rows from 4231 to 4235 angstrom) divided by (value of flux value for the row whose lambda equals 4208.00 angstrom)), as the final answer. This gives 1.0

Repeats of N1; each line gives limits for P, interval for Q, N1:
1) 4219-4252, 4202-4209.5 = 8.1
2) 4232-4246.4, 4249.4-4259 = 8.2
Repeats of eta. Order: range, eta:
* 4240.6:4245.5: -0.22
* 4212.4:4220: 0.26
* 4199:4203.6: 0.08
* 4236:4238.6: -0.02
